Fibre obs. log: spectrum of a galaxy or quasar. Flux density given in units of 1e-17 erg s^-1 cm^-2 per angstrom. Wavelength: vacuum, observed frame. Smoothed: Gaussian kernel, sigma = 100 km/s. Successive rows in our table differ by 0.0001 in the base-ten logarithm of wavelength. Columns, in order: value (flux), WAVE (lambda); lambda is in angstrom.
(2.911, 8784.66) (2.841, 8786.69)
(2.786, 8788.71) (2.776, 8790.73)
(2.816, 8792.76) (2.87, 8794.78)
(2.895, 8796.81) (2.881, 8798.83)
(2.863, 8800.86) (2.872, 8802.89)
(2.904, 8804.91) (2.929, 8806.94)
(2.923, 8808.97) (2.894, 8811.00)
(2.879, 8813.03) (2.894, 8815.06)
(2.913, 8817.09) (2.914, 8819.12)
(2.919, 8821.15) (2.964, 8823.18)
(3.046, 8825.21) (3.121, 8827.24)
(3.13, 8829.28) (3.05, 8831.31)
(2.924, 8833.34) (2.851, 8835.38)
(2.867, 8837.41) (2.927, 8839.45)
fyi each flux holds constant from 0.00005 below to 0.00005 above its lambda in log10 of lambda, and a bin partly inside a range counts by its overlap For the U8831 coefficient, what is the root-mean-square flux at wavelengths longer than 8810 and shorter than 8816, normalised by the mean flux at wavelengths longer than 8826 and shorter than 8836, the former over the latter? 0.96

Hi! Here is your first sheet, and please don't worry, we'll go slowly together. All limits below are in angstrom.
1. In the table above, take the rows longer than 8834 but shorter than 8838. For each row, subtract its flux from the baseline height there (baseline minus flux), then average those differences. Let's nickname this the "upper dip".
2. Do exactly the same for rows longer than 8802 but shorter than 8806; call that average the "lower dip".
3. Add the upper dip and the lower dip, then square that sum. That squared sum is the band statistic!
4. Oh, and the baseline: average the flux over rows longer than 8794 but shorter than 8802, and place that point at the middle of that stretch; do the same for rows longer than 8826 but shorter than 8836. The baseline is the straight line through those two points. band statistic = 0.037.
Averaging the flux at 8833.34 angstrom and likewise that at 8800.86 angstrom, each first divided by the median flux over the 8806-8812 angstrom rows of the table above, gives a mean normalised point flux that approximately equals 0.99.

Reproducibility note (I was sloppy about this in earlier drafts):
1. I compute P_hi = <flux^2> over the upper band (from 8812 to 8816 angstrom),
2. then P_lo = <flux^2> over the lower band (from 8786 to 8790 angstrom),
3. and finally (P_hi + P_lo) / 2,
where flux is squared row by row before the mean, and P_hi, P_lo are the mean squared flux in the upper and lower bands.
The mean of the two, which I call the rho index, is 8.12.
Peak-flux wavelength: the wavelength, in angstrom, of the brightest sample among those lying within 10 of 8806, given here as 8806.94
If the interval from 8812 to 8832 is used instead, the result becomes 8829.28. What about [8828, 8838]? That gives 8829.28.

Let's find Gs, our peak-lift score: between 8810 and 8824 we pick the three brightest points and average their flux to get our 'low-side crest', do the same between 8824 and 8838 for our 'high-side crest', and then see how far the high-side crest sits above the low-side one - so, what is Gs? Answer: 0.17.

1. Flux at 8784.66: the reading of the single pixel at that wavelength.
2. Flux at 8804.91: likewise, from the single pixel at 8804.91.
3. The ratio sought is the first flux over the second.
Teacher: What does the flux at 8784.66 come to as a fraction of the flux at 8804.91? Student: 1.00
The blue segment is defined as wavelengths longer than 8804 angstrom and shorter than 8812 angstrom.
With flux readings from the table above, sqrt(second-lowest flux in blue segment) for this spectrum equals 1.70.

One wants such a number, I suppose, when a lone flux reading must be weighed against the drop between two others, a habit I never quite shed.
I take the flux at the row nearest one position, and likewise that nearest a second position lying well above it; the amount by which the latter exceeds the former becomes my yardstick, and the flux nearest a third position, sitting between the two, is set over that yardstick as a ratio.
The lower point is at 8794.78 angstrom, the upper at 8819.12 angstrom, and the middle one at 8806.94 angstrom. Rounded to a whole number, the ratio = 67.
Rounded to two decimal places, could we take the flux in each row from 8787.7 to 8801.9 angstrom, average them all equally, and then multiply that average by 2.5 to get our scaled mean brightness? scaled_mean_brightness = 7.10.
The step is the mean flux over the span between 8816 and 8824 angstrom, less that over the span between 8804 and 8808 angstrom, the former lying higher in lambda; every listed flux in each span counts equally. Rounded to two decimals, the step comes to 0.01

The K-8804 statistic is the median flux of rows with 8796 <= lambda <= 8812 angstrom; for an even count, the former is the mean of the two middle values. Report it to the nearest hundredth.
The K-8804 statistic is 2.89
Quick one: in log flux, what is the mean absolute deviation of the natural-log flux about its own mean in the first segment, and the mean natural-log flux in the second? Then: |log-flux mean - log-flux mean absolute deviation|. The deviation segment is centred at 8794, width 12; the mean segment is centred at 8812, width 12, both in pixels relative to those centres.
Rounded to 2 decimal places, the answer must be 1.05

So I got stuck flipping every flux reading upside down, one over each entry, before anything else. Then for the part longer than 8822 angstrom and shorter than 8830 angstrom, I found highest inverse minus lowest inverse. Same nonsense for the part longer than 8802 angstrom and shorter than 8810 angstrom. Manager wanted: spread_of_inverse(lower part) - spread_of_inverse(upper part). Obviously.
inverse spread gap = -0.011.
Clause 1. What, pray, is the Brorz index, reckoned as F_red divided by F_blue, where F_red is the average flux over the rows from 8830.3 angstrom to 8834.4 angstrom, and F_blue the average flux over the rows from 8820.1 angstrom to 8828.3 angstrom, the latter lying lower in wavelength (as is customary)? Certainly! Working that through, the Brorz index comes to 0.99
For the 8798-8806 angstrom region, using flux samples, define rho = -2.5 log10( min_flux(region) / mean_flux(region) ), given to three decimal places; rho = 0.006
